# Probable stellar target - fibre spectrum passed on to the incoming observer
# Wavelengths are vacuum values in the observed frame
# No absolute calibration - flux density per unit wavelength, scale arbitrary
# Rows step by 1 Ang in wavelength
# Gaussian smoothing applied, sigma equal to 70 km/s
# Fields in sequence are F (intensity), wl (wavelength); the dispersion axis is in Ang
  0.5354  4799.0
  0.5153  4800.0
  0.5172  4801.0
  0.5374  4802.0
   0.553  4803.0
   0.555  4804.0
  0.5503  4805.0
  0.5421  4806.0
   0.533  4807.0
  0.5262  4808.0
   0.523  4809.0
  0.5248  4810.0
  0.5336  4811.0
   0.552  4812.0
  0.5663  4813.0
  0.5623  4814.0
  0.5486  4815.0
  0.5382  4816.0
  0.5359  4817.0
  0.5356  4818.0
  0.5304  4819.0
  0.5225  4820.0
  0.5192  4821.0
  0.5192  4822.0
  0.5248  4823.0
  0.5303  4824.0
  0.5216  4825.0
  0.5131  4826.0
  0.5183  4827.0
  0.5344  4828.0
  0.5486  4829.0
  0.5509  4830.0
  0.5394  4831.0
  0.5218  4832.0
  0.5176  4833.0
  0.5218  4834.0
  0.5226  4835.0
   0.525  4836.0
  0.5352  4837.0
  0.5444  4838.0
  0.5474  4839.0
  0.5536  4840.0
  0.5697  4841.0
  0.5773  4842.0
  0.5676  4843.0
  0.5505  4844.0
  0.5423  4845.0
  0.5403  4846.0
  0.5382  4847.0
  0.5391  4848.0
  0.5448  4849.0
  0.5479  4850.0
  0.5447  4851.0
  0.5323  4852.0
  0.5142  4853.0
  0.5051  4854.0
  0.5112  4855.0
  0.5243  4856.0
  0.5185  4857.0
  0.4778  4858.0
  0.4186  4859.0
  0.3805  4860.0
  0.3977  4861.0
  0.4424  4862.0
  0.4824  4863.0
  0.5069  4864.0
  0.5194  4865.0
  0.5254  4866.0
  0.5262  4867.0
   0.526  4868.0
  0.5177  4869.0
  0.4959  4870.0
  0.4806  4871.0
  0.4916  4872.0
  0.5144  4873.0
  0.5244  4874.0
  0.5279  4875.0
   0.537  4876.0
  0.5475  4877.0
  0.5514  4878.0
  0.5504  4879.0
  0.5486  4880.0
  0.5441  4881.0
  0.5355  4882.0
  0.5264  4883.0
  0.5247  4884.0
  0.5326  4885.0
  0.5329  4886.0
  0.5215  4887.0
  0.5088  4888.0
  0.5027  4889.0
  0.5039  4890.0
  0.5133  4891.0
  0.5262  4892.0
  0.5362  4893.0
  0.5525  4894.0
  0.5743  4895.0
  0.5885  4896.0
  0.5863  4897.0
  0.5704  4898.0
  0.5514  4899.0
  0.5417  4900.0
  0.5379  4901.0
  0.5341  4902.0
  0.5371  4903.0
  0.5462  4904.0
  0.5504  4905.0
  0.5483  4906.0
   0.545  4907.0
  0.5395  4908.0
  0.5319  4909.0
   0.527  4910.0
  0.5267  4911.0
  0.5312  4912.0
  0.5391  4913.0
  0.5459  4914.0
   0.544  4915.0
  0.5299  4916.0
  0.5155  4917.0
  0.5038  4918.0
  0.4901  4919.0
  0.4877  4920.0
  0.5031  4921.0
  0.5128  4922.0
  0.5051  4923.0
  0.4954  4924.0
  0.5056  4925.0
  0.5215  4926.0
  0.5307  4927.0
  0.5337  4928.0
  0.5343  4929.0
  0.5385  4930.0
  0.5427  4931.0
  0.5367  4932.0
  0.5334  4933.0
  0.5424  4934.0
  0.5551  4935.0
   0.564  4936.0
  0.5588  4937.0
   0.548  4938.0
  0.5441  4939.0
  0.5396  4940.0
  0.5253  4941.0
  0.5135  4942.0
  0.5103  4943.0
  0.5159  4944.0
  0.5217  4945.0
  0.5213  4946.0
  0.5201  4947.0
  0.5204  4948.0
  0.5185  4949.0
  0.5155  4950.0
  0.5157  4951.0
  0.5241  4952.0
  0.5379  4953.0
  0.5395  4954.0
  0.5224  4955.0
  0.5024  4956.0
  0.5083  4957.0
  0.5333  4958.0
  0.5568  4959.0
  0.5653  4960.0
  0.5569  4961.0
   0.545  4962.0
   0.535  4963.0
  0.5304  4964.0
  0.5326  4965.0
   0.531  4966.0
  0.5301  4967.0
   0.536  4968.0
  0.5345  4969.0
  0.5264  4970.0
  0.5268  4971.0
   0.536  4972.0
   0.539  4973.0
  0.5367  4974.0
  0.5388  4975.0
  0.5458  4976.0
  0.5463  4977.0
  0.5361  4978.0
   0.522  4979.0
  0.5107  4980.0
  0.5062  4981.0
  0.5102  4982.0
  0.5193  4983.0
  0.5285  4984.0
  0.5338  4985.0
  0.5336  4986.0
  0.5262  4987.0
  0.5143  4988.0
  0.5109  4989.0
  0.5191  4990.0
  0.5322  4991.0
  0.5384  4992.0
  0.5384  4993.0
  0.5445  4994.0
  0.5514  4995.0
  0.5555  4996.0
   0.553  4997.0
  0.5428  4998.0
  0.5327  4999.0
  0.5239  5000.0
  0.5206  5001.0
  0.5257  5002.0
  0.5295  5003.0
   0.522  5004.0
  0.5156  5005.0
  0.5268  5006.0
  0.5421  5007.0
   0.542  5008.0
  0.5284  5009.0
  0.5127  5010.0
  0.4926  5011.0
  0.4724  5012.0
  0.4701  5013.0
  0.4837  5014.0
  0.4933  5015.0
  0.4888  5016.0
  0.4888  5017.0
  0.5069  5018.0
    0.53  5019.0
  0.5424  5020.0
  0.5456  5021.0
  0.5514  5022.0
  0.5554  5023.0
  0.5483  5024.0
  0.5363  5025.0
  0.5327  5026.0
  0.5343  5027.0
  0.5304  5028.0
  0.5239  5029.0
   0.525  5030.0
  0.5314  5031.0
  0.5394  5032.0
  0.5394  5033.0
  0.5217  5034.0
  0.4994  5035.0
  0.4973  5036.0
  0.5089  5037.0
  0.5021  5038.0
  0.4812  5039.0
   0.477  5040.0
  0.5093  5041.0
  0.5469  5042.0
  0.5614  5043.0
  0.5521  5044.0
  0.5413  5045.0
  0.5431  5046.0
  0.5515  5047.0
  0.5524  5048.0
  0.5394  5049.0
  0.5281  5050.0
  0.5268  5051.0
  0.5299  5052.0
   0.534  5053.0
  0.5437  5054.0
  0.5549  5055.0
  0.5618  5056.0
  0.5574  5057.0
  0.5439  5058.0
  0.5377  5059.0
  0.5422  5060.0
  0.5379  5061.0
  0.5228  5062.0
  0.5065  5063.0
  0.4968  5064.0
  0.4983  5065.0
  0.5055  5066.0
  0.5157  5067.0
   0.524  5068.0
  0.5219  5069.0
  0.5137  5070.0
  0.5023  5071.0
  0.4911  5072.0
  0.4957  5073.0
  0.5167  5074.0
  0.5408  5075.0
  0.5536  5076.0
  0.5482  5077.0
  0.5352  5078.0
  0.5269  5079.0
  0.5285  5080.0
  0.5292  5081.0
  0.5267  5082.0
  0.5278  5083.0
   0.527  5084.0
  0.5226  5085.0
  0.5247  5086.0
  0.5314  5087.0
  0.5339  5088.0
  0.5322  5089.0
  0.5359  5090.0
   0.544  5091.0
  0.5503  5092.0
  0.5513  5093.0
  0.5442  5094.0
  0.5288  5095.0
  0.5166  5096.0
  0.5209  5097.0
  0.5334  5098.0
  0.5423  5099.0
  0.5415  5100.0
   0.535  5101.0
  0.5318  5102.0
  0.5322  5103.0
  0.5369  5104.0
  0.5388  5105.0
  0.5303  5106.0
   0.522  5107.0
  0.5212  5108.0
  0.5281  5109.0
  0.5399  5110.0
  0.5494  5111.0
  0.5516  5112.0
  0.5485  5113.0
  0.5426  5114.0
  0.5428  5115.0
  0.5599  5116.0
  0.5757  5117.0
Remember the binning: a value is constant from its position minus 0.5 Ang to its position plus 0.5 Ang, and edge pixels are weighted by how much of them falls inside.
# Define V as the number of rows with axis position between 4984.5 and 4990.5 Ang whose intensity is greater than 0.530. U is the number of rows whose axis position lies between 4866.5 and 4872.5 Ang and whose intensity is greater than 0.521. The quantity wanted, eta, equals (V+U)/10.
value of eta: 0.4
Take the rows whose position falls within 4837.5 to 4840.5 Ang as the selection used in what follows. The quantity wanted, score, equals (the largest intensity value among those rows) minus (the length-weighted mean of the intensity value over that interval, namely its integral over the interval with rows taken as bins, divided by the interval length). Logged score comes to 0.005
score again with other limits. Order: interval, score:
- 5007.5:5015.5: 0.043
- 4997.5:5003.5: 0.014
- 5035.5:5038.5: 0.006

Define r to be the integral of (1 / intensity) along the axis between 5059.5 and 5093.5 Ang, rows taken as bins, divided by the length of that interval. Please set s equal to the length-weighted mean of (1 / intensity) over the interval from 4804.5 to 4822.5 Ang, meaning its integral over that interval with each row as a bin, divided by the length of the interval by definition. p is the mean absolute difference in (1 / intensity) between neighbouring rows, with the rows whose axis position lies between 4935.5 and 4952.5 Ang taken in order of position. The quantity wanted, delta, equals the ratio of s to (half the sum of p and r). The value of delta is 1.938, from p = 0.018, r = 1.91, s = 1.86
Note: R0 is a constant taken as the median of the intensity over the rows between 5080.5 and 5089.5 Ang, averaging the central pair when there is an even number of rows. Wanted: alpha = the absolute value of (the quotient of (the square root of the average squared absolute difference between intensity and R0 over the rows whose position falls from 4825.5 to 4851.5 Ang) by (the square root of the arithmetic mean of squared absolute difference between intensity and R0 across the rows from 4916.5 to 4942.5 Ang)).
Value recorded 0.98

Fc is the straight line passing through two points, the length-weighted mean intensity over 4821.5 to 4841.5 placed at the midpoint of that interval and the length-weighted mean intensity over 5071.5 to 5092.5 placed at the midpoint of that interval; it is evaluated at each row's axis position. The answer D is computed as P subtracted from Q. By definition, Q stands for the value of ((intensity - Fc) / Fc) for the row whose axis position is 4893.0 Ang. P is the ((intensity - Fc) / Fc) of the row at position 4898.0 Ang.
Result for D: -0.064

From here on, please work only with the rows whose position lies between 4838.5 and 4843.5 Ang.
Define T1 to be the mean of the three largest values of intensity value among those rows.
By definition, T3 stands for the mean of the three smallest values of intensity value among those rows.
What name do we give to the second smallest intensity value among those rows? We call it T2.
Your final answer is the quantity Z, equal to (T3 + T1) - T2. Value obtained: 0.574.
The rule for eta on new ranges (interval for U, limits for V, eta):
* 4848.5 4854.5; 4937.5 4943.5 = 0.7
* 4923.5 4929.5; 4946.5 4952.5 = 0.4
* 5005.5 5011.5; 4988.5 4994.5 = 0.8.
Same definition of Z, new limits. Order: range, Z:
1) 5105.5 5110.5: 0.535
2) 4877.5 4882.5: 0.549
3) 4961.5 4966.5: 0.538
